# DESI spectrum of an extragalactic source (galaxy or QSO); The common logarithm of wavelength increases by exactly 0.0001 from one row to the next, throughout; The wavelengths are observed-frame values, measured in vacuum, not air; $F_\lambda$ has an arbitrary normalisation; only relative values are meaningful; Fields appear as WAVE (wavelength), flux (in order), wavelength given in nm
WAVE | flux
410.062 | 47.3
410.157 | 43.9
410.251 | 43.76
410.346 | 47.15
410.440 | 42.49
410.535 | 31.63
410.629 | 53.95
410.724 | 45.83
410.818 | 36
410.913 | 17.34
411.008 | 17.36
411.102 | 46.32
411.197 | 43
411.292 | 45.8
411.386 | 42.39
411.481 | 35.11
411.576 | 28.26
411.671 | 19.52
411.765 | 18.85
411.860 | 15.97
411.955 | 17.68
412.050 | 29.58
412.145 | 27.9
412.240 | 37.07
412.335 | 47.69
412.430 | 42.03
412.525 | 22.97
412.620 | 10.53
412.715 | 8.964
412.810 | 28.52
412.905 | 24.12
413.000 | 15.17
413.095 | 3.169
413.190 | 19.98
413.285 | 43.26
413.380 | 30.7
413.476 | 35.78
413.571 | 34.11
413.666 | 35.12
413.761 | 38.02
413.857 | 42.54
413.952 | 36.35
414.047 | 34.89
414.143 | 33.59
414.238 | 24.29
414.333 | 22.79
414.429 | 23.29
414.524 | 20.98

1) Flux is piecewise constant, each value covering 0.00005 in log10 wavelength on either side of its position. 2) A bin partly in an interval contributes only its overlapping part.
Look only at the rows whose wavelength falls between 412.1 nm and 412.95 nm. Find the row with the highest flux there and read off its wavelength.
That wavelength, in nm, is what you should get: 412.335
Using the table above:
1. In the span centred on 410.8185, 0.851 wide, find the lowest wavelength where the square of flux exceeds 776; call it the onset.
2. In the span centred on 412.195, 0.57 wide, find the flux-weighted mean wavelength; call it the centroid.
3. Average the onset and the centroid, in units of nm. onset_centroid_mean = 411.34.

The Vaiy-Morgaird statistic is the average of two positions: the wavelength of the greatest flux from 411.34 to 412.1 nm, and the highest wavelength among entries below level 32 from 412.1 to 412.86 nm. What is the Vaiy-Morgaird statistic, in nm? 412.10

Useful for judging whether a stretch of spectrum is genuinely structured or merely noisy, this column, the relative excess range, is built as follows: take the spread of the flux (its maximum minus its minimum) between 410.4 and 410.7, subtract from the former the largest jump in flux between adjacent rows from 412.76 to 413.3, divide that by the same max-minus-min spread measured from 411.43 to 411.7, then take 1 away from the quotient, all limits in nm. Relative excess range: -1.1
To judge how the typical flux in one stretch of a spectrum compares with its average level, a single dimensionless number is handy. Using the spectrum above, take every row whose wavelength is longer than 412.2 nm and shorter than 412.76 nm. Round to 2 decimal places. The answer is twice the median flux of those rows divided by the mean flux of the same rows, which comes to 2.13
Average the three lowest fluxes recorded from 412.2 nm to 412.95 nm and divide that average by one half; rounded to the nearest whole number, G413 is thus 28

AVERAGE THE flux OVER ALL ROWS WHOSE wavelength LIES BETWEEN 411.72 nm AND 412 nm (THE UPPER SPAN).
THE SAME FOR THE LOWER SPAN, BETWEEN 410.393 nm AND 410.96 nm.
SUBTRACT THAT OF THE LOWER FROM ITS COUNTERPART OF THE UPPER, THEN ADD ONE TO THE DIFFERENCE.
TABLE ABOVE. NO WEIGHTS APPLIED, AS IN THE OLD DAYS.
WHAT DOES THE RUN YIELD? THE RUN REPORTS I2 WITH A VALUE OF -19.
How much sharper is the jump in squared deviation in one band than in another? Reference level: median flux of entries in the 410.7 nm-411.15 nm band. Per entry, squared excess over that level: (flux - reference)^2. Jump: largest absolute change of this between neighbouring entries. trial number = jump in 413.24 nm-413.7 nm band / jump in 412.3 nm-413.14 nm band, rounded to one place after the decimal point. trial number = 0.0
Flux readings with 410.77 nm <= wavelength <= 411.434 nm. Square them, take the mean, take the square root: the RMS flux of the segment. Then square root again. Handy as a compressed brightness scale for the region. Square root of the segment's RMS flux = 6.1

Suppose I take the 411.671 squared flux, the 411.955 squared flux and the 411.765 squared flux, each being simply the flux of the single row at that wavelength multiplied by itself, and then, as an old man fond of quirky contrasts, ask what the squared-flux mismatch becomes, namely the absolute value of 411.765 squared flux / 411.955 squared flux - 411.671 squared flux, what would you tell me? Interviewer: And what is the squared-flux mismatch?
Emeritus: 380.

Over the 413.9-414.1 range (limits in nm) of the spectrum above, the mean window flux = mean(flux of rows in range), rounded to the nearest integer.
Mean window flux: 36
